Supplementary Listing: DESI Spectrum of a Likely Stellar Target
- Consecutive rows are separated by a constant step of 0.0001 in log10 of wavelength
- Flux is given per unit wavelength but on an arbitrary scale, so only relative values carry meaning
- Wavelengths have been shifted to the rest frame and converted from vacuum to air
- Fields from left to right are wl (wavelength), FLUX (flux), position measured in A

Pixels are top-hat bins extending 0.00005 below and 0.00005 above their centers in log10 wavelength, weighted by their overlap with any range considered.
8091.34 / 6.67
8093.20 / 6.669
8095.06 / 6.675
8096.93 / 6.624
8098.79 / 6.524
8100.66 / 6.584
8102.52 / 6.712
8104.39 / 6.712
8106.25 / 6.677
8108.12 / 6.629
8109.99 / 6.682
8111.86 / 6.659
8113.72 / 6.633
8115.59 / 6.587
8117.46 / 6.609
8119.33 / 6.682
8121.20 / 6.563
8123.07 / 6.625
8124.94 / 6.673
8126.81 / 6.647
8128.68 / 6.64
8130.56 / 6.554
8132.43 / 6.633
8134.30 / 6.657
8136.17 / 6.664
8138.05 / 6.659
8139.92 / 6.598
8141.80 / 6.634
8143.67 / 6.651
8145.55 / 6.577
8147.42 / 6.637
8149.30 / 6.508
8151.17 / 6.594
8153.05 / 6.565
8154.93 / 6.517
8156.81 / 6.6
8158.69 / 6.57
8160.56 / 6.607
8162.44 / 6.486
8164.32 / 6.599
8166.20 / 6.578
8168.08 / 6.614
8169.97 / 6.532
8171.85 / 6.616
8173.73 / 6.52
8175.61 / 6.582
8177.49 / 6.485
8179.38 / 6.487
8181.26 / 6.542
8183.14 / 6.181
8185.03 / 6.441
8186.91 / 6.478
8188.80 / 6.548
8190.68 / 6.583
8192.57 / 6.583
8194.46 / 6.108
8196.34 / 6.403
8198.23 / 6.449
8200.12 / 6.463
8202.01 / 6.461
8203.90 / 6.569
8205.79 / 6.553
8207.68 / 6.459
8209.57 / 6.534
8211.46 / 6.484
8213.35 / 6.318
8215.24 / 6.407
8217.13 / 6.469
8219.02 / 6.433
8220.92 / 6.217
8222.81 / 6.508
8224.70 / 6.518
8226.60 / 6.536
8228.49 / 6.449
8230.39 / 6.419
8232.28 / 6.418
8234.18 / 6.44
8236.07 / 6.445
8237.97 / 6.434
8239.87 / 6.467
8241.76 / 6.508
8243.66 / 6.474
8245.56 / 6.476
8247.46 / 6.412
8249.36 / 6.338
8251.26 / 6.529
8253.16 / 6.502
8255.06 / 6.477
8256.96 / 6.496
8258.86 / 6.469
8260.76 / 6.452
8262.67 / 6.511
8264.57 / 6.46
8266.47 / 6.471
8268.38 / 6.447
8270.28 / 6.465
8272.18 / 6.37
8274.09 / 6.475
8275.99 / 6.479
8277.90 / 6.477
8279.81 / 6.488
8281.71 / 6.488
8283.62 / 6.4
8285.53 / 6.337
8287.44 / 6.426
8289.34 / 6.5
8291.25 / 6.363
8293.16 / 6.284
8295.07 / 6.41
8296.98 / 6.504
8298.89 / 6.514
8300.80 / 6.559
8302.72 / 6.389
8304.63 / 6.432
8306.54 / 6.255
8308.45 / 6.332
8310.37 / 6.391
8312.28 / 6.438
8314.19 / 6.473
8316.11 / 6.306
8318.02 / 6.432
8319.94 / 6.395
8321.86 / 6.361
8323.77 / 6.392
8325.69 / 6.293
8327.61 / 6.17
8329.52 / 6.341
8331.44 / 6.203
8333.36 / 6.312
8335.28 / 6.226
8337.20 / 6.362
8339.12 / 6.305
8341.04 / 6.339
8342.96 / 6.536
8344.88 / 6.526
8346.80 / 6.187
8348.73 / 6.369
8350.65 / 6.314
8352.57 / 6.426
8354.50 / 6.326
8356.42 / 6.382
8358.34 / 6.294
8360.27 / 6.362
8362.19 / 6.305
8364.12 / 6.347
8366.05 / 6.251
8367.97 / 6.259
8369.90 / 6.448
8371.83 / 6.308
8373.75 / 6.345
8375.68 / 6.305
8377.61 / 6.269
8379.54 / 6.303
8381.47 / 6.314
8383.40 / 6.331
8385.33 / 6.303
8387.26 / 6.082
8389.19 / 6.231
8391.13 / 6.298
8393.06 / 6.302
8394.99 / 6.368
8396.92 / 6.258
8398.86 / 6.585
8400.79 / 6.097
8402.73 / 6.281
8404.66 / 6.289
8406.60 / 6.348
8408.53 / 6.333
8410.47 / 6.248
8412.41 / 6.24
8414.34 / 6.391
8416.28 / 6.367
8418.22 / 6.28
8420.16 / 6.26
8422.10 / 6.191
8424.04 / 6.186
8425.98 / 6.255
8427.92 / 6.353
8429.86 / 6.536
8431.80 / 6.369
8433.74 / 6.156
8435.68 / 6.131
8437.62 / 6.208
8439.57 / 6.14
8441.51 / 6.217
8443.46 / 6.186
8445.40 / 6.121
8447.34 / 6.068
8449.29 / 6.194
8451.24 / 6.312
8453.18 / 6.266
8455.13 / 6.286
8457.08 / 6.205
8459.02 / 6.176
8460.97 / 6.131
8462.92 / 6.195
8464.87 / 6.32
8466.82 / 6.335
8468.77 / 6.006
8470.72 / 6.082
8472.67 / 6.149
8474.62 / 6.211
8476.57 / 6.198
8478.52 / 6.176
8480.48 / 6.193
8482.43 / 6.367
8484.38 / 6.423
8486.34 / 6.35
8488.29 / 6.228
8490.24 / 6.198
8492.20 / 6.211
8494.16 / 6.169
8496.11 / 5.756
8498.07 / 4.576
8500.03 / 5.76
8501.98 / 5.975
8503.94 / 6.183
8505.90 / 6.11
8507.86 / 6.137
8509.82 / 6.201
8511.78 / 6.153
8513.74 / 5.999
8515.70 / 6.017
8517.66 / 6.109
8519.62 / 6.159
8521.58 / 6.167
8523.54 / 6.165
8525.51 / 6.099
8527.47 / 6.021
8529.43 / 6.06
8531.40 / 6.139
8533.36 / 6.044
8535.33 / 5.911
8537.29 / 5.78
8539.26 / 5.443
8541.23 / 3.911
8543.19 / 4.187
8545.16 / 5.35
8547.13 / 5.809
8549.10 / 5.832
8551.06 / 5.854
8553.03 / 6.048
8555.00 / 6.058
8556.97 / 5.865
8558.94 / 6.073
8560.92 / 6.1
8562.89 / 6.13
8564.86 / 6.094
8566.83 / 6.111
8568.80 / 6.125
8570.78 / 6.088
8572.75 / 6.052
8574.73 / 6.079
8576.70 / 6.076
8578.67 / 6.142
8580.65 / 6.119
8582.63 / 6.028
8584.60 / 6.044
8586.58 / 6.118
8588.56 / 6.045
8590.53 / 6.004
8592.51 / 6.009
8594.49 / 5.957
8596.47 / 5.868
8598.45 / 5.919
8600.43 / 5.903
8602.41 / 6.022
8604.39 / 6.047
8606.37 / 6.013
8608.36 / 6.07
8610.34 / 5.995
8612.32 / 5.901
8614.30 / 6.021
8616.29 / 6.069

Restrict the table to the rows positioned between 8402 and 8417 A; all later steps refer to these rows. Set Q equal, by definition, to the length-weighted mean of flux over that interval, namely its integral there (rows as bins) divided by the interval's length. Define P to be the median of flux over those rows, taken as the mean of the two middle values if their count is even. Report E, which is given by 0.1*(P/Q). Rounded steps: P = 6.31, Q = 6.31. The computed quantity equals 0.100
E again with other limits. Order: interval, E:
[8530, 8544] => 0.107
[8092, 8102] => 0.100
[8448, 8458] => 0.100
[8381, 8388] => 0.101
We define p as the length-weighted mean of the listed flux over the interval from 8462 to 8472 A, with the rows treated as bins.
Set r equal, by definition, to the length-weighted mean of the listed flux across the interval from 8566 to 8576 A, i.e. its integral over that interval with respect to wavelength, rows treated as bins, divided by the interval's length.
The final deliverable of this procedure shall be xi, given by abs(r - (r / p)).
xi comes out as 5.10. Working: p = 6.19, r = 6.1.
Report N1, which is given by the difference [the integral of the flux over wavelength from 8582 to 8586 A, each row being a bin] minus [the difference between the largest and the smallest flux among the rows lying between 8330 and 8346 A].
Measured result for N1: 24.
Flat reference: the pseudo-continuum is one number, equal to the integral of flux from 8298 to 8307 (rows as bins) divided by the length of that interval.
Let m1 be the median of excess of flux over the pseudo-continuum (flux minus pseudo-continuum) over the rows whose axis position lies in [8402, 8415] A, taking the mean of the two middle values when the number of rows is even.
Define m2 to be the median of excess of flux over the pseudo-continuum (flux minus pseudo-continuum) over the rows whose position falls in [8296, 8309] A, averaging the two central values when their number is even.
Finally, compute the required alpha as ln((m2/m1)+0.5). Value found -0.6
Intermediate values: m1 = -0.15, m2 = 0.00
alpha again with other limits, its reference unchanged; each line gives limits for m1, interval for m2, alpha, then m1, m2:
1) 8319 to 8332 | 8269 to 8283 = -2.5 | -0.10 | 0.04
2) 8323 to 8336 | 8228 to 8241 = -0.7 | -0.14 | 0.00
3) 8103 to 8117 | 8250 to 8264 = -0.3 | 0.22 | 0.06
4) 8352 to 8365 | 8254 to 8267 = -2.1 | -0.09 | 0.03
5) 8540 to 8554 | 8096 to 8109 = -1.6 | -0.63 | 0.19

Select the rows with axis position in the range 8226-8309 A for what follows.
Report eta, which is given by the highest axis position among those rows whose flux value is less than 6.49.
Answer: 8308.45 A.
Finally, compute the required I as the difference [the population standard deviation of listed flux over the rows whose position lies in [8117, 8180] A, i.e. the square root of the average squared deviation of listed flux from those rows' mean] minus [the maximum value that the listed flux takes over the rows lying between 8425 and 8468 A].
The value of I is -6.48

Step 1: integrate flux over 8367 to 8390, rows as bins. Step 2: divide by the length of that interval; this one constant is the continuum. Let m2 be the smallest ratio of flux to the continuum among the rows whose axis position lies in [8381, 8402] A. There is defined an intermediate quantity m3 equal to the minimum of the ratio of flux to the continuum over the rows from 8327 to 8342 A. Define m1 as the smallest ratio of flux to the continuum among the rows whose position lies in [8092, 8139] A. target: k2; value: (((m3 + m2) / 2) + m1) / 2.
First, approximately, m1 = 1.04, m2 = 0.966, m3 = 0.980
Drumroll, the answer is 1.00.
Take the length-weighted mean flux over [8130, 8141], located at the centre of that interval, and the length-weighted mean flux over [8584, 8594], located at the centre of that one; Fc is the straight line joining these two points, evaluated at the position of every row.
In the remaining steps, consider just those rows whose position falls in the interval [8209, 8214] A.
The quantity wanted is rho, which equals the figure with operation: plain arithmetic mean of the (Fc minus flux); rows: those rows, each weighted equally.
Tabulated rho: 0.09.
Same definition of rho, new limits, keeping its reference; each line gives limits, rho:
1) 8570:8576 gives -0.01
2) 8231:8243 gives 0.05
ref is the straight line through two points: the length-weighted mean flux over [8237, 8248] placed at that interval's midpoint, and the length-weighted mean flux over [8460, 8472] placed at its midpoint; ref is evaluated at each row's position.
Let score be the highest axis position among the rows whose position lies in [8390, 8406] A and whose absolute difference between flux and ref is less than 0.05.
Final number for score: 8404.66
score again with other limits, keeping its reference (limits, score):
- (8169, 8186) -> 8181.26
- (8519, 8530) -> 8529.43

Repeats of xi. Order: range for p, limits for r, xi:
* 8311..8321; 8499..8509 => 5.09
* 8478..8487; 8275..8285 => 5.44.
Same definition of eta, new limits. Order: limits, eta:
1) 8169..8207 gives 8202.01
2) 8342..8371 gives 8369.90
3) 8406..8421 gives 8420.16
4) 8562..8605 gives 8604.39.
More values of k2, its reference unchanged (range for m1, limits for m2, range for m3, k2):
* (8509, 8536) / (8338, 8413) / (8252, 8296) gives 0.96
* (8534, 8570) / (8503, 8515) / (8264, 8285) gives 0.80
